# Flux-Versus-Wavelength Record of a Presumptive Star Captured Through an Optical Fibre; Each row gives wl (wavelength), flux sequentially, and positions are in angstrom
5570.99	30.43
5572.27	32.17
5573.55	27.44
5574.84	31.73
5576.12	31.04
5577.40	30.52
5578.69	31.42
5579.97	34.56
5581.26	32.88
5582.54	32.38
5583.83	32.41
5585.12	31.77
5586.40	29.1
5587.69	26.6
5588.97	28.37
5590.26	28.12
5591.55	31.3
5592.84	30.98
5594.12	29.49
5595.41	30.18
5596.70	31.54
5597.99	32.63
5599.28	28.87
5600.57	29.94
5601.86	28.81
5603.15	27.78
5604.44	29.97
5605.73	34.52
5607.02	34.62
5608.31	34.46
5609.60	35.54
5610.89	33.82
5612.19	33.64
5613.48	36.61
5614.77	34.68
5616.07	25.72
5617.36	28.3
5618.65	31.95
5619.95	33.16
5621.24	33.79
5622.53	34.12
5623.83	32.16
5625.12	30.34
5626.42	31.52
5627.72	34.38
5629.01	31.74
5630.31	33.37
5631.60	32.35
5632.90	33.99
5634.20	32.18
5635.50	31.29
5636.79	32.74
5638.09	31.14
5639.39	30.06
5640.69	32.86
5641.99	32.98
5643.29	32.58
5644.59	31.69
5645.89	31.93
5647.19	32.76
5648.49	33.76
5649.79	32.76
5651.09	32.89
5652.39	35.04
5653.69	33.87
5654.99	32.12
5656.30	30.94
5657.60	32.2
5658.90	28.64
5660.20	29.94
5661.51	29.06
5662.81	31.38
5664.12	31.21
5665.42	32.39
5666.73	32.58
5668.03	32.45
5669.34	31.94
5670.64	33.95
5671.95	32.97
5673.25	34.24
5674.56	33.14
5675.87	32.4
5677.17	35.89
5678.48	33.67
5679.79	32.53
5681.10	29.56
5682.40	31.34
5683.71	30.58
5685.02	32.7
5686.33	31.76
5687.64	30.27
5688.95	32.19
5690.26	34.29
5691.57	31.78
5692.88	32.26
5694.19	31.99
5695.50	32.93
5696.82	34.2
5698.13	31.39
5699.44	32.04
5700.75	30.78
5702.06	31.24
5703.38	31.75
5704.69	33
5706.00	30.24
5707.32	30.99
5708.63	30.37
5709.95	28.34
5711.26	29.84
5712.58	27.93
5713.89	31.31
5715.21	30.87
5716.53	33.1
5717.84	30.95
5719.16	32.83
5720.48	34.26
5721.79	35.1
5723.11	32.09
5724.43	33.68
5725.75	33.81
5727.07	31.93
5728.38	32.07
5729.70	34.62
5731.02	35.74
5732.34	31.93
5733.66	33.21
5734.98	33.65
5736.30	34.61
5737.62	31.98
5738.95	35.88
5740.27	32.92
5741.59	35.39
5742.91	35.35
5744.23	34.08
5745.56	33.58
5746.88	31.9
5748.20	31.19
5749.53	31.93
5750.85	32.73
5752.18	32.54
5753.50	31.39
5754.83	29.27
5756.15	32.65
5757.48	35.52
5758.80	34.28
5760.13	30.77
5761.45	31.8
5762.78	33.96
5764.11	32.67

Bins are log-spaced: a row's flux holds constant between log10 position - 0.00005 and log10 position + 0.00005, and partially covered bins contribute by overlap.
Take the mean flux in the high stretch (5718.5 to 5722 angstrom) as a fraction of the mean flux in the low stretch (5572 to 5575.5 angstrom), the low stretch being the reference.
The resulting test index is 1.12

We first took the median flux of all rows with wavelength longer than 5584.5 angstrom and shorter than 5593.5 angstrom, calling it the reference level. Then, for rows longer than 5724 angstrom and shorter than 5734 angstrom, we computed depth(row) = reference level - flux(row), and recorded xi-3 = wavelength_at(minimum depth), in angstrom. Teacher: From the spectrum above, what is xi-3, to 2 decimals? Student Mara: 5731.02 angstrom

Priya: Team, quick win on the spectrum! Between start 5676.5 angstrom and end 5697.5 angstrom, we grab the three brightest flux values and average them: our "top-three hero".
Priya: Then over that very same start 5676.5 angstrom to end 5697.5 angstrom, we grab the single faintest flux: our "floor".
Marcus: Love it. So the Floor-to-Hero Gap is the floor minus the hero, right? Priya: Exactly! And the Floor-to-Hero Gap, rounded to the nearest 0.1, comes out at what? -5.2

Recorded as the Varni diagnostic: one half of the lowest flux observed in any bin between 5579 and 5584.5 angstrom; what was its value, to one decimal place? 16.2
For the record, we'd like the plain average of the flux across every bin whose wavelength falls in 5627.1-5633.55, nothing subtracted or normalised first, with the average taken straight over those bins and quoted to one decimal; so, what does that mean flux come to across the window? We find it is 33.2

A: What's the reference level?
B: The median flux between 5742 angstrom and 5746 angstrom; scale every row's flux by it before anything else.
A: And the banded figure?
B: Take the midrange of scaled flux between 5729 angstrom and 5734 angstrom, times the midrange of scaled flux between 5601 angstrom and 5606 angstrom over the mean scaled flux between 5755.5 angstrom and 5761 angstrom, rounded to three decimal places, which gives 0.929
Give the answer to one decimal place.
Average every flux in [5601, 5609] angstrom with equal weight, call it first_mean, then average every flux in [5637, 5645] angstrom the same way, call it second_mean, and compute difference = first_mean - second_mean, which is -0.2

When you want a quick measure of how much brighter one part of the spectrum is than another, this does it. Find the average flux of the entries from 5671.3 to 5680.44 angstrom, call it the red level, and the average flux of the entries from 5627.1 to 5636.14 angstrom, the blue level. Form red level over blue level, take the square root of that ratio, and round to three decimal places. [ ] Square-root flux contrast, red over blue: 1.012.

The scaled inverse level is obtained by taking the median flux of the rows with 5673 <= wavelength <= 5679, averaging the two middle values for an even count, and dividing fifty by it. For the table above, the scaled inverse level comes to 1.49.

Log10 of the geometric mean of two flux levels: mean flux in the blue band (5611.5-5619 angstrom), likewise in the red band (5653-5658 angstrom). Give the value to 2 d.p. 1.51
